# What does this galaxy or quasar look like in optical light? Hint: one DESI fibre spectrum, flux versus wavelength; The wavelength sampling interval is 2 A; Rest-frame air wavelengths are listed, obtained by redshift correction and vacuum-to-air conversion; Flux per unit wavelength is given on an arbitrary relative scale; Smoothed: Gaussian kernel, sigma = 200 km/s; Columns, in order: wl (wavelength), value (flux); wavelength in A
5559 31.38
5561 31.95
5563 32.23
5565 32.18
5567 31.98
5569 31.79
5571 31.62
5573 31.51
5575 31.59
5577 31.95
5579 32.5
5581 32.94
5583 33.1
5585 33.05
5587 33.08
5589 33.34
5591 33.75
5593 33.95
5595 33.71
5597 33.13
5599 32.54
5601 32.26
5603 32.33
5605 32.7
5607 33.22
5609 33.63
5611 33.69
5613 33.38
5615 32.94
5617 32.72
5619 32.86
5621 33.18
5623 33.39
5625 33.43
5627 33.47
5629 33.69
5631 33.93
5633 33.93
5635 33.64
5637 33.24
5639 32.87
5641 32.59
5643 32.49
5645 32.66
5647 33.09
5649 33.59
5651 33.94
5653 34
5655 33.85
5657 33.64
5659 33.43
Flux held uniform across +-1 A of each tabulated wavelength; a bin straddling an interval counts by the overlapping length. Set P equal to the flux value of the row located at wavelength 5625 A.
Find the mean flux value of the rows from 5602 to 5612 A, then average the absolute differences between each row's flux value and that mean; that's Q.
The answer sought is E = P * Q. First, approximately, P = 33.43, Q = 0.48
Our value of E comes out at 16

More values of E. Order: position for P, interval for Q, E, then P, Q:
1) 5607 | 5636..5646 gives 8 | 33.22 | 0.23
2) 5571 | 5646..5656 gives 9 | 31.62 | 0.28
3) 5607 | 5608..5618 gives 12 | 33.22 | 0.35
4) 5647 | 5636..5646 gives 8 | 33.09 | 0.23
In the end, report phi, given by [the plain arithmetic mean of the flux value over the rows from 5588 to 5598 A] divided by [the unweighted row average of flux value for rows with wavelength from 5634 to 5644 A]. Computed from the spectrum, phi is 1.02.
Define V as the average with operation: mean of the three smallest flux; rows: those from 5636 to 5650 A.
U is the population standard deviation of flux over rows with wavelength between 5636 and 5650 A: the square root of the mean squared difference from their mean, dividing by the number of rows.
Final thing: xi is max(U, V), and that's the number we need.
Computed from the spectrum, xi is 32.6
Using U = 0.37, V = 32.6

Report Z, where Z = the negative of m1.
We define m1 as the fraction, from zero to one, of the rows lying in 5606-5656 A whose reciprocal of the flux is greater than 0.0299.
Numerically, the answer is -0.6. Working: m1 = 0.6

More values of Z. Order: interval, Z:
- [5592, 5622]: -0.7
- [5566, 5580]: -1.0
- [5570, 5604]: -0.8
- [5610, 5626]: -0.9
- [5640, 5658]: -0.4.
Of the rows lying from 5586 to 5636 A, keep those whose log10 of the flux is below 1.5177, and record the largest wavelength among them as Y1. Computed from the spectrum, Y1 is 5619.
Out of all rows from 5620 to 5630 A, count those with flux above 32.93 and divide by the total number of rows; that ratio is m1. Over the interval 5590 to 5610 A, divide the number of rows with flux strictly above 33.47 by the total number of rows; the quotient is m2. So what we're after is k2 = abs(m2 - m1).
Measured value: 0.600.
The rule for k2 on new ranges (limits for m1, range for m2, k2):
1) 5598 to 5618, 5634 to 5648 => 0.357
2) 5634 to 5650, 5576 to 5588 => 0.500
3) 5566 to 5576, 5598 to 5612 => 0.286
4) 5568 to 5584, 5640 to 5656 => 0.250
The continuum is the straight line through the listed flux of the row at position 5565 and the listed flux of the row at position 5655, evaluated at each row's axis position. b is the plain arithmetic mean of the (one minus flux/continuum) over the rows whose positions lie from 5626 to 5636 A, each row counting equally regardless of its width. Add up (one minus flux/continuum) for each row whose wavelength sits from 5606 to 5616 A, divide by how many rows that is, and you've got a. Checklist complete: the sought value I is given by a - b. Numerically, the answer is 0.000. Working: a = -0.0103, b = -0.010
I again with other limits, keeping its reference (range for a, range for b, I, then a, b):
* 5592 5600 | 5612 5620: -0.022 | -0.0176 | 0.005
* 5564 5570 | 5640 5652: -0.011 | 0.0073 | 0.019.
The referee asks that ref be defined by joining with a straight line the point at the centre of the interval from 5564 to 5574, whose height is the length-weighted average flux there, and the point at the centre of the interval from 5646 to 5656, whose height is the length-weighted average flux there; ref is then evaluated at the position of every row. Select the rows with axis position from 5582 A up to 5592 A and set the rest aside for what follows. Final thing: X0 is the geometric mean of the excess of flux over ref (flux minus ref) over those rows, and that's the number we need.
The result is 1.0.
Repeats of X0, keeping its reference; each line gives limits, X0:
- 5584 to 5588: 0.9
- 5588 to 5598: 1.2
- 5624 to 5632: 0.4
